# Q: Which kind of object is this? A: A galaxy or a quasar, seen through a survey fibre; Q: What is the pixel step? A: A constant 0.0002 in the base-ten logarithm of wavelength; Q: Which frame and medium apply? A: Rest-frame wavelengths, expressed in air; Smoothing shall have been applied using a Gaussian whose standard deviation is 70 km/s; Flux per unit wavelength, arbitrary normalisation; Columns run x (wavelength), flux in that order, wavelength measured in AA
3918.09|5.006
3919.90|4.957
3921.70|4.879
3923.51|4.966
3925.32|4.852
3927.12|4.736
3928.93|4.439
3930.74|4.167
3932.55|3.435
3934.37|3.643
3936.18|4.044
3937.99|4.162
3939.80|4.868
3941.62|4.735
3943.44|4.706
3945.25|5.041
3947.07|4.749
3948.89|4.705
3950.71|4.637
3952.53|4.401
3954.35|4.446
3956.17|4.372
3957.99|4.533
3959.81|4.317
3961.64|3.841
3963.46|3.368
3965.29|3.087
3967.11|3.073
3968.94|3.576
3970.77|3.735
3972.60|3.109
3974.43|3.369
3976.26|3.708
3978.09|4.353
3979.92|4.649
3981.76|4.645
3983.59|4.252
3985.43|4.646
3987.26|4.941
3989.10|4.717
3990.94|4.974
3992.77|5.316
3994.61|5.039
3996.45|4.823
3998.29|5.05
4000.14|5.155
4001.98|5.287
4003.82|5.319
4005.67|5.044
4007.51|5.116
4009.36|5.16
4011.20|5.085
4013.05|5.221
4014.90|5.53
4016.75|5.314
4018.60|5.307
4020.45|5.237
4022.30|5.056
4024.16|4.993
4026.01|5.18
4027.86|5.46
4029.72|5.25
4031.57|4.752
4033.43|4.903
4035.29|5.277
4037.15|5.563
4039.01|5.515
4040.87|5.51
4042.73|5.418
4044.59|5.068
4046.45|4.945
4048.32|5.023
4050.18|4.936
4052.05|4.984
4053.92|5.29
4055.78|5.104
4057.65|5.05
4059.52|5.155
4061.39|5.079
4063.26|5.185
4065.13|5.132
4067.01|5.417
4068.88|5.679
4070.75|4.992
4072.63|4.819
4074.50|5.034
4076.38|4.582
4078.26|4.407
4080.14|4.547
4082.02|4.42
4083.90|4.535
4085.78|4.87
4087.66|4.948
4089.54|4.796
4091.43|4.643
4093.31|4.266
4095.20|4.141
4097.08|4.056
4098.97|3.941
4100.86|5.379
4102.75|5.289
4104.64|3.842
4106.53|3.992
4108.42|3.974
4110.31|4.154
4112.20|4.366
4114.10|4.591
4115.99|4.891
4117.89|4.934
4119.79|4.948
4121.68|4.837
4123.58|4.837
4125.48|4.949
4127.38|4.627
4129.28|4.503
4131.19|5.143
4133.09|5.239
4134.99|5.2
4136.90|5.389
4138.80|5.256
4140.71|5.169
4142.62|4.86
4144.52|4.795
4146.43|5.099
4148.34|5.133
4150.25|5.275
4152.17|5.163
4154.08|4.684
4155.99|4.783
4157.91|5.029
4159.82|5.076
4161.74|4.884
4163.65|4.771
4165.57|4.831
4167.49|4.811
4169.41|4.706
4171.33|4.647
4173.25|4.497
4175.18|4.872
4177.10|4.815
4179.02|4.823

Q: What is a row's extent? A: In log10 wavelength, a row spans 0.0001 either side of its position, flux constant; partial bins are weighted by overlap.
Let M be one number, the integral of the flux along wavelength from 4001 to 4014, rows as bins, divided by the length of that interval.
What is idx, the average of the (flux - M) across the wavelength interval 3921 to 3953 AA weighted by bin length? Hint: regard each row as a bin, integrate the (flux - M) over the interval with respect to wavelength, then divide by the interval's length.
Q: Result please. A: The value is -0.67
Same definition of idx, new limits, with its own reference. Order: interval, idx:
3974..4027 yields -0.25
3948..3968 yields -1.11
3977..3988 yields -0.62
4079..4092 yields -0.50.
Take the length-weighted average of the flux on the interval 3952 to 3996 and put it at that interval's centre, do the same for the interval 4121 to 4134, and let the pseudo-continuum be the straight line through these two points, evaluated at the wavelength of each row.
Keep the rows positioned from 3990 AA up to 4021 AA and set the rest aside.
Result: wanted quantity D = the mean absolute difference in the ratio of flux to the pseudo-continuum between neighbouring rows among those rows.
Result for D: 0.036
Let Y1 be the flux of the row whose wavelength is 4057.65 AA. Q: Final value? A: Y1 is 5.05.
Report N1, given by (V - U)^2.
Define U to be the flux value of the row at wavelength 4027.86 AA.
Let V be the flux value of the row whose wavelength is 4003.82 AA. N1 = 0.02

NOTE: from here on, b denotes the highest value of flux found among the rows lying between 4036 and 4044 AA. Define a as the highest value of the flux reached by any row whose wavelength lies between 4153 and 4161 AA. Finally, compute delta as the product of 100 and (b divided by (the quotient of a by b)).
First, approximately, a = 5.076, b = 5.563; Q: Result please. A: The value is 610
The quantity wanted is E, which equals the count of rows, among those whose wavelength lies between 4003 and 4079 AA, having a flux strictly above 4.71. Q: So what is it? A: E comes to 39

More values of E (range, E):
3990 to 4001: 6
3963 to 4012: 14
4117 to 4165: 22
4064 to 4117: 12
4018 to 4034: 9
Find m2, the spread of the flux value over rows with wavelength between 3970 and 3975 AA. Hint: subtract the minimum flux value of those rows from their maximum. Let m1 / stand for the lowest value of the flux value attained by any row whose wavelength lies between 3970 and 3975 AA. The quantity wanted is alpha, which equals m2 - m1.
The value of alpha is -2.5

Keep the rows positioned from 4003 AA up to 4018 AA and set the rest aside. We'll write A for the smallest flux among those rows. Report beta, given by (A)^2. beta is 25.4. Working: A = 5.044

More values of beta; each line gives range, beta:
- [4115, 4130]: 20.3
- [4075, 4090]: 19.4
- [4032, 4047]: 24.0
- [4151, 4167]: 21.9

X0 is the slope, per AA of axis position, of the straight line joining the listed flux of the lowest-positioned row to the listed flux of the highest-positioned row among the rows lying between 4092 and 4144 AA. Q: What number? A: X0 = 0.012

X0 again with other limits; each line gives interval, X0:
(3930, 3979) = 0.004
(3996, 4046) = 0.005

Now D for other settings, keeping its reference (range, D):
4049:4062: 0.028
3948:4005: 0.061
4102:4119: 0.066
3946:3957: 0.024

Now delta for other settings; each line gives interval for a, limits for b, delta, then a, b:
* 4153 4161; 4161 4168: 470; 5.076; 4.884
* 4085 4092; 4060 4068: 593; 4.948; 5.417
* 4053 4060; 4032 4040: 585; 5.29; 5.563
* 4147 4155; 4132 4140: 551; 5.275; 5.389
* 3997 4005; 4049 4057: 526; 5.319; 5.29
